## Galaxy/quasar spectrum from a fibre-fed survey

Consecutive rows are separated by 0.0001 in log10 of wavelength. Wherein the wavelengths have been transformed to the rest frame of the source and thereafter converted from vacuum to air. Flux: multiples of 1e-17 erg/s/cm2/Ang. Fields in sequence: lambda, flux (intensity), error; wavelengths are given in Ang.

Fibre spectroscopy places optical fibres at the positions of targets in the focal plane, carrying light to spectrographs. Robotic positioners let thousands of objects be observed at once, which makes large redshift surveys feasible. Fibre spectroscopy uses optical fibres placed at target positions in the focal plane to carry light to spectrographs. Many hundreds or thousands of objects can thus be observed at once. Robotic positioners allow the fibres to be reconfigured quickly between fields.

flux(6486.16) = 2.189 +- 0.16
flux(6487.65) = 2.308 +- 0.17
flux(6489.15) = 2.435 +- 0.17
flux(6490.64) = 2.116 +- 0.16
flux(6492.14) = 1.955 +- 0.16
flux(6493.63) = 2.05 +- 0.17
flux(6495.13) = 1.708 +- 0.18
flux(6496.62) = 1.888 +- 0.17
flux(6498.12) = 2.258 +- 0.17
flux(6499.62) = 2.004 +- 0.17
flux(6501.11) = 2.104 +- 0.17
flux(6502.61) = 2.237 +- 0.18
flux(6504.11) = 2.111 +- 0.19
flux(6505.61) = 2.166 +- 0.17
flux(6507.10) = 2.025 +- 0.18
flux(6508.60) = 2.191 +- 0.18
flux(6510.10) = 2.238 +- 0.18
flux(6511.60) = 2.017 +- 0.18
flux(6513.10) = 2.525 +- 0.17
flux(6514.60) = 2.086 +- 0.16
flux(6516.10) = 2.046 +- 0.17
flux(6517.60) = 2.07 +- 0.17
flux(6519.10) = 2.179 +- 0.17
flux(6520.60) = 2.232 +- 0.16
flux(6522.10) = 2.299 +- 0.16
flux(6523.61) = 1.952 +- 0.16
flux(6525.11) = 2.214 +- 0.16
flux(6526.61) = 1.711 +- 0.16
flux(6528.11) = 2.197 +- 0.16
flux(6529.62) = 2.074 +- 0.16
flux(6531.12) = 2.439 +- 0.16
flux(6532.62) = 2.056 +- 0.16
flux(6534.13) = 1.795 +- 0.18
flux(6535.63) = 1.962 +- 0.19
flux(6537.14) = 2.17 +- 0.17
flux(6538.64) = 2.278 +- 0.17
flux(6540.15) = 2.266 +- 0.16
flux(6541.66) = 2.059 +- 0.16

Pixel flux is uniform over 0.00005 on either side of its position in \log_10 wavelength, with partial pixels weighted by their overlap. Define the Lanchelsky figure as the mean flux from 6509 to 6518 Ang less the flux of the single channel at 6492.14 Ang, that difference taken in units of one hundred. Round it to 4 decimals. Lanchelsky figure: 0.0021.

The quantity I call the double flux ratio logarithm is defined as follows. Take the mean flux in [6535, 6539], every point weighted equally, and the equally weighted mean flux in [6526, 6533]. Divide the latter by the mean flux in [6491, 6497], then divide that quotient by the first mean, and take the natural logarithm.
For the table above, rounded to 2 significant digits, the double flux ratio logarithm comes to -0.66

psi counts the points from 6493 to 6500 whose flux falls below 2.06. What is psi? 4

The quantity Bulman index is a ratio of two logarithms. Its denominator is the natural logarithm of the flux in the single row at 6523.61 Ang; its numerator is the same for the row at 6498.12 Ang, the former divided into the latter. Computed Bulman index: 1.22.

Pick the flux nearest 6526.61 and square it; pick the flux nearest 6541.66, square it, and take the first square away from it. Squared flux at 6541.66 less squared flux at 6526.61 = 1.3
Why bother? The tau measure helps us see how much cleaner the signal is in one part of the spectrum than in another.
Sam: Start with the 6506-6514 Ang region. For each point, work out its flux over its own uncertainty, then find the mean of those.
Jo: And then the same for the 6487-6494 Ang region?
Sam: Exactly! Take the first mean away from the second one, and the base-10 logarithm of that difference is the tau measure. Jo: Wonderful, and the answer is -0.2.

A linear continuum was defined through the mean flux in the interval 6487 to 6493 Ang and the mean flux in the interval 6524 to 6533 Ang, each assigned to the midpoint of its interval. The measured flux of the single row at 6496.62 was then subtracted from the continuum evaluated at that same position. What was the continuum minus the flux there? 0.30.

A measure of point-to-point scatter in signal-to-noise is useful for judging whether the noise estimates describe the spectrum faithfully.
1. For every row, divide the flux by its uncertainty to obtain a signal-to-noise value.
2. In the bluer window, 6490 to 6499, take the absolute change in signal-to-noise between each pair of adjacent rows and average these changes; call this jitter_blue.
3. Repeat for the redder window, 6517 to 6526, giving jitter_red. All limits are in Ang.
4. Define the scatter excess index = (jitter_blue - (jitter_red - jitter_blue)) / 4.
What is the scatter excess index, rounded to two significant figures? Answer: 0.45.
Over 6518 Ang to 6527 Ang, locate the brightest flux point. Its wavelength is 6522.10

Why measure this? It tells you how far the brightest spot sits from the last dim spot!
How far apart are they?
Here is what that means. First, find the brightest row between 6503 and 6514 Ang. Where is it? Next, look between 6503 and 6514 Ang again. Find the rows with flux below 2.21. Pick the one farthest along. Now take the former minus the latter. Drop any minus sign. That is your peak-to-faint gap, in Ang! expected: 1.5 Ang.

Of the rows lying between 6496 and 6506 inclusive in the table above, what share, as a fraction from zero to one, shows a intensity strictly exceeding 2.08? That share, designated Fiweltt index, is 0.7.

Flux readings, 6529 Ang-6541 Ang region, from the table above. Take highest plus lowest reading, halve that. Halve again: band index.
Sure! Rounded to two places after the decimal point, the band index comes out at 1.06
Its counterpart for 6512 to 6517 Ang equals 1.14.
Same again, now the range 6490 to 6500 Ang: 0.99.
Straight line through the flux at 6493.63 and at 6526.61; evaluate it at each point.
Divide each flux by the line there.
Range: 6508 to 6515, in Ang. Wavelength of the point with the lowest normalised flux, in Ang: 6511.60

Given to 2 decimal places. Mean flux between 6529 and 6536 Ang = 2.07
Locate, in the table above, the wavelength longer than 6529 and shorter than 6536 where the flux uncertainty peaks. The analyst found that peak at 6535.63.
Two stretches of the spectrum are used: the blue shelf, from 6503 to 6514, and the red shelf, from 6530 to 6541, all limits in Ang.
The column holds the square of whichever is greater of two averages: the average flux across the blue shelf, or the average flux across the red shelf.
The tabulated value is 4.76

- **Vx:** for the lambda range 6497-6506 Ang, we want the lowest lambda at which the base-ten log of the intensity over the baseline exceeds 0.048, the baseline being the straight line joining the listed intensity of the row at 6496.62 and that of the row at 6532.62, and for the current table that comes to 6498.12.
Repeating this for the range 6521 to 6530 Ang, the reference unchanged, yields 6522.10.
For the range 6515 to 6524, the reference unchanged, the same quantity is 6522.10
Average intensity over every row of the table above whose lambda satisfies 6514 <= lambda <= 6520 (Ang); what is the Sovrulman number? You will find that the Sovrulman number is 2.10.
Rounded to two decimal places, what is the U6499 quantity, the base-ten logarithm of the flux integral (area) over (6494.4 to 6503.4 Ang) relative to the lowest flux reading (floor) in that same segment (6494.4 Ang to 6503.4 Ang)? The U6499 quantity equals 1.03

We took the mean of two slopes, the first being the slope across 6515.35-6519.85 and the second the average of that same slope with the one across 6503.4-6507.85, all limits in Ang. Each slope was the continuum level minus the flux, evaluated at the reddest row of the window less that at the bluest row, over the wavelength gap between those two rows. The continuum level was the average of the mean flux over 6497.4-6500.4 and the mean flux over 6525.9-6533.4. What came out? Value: -0.026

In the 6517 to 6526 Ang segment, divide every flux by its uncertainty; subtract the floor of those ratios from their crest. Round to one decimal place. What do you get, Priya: 2.2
